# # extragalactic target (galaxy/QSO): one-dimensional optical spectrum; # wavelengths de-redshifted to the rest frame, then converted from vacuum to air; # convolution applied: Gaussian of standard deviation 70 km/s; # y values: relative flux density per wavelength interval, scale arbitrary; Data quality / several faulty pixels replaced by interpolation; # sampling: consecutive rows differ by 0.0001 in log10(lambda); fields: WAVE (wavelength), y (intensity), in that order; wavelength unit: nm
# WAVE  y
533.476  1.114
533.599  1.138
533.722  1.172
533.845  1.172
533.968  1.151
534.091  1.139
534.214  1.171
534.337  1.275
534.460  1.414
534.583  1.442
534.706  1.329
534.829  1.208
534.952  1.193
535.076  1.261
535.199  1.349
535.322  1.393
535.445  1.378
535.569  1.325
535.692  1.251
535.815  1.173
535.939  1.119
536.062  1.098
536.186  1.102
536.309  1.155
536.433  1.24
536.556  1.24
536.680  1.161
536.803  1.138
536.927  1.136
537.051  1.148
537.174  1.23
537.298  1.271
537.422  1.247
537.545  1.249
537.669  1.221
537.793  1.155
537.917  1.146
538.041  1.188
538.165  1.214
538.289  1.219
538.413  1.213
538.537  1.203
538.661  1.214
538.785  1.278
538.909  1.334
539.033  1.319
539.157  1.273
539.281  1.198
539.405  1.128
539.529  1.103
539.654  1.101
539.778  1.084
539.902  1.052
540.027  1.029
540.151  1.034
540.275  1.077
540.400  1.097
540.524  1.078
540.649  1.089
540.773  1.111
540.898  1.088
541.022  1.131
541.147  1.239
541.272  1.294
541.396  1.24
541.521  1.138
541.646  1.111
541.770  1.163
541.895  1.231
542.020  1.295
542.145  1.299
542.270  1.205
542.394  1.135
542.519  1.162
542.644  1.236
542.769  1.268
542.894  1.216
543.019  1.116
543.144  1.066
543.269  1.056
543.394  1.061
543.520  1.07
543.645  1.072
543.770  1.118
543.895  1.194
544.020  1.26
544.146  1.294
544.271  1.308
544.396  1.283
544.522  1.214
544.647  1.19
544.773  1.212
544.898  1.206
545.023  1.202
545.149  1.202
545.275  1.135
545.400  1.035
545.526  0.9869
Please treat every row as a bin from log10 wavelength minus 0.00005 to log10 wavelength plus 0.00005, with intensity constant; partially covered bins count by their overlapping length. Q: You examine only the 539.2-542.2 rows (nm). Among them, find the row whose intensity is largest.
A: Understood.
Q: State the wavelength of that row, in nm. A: 542.145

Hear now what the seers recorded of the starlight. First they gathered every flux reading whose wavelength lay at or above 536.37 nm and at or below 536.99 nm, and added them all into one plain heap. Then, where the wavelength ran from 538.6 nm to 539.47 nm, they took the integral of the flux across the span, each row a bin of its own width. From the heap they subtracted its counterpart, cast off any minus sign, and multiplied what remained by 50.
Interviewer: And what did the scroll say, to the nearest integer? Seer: 241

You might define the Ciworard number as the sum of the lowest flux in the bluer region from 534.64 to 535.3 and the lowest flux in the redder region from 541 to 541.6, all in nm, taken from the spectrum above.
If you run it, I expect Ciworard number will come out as 2.32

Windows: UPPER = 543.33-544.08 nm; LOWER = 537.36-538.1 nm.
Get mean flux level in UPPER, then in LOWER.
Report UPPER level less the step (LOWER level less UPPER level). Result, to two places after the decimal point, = 1.06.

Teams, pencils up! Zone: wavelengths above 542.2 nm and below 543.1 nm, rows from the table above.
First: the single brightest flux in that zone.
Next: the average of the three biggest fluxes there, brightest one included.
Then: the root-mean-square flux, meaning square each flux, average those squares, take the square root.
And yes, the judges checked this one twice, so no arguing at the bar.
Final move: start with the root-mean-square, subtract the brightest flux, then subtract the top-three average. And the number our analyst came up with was -1.32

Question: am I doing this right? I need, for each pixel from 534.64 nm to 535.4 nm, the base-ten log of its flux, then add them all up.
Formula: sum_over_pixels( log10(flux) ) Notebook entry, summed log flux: 0.66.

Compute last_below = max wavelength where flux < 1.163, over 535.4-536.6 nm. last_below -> 536.309 nm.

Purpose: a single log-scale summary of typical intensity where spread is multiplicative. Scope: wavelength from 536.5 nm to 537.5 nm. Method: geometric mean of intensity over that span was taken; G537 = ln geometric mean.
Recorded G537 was 0.18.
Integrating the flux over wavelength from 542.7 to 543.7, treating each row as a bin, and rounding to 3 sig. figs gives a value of 1.12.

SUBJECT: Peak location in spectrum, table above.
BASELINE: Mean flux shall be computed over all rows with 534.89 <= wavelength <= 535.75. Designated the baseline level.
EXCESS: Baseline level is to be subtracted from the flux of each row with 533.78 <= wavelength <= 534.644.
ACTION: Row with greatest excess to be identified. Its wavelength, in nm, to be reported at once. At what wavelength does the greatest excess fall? 534.583 nm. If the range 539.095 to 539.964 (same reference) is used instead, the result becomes 539.157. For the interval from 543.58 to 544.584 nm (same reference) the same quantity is 544.271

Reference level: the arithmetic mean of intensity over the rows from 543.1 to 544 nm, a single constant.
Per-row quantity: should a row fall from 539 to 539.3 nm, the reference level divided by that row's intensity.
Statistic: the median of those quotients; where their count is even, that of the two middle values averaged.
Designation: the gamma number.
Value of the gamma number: 0.86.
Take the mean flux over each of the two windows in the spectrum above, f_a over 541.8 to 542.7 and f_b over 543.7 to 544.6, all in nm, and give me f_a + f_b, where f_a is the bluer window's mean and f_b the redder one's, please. 2.46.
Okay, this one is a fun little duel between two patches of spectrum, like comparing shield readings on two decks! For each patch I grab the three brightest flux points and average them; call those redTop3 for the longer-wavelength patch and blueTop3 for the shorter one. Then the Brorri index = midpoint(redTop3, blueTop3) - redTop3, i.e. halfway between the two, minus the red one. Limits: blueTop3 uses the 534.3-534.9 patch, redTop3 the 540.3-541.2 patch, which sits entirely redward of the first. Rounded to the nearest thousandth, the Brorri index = 0.117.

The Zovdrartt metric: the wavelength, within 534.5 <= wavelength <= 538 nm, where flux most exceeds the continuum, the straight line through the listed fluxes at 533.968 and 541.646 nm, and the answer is 534.583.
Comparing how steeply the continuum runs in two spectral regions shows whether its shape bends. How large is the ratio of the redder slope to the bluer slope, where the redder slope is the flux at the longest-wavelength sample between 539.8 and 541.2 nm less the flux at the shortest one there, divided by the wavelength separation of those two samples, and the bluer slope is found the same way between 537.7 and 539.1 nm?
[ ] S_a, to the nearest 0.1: 1.1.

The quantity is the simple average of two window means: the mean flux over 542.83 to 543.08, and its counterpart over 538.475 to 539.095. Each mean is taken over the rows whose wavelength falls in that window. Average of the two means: 1.22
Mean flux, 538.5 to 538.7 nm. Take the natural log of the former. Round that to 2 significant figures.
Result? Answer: 0.19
